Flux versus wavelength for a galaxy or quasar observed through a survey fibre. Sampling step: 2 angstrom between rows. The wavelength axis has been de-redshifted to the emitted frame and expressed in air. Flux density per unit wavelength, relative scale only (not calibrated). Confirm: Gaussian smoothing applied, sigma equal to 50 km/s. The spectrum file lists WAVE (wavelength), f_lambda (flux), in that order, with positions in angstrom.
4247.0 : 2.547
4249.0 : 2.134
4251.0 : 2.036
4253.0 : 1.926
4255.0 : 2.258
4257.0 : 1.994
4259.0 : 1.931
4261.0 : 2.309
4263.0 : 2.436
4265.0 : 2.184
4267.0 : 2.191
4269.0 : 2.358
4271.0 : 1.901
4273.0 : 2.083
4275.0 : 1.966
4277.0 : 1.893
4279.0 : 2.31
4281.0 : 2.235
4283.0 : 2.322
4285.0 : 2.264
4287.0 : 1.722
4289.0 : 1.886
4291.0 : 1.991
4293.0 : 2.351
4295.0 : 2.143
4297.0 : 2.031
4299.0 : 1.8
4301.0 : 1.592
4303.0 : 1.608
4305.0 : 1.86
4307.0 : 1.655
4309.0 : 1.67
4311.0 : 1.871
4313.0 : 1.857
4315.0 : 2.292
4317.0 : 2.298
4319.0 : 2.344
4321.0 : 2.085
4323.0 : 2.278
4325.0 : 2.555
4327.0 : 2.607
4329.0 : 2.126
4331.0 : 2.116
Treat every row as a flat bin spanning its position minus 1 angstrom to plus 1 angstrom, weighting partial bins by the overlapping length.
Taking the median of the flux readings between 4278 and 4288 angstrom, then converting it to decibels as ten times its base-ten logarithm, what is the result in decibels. 3.5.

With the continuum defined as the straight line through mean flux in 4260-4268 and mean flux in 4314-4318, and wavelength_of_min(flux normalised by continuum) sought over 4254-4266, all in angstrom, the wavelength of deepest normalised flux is 4259.0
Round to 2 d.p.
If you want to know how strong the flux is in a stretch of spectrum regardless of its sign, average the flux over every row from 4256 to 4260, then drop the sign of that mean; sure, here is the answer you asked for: 1.96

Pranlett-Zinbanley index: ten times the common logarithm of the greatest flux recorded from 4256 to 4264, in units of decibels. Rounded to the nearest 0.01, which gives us 3.87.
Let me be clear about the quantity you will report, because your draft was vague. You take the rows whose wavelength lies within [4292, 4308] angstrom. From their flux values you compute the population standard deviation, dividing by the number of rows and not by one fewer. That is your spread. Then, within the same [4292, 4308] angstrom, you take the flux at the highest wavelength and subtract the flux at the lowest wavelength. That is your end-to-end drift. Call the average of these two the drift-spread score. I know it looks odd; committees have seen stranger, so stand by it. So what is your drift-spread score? -0.2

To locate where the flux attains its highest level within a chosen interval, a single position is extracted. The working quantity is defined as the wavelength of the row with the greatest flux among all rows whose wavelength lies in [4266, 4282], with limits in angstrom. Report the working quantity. 4269.0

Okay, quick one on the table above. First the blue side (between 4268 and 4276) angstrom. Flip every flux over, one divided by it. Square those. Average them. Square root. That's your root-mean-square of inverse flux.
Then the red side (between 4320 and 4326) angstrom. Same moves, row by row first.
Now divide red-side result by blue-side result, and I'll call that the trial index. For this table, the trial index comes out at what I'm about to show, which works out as 0.90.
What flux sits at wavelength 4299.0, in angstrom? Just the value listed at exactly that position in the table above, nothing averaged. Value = 1.8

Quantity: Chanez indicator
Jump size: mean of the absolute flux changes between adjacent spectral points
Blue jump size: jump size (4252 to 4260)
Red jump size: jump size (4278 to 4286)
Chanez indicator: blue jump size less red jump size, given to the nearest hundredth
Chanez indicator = 0.15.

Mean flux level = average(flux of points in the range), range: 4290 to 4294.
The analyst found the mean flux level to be 2.17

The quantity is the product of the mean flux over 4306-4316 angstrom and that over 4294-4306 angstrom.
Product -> 3.4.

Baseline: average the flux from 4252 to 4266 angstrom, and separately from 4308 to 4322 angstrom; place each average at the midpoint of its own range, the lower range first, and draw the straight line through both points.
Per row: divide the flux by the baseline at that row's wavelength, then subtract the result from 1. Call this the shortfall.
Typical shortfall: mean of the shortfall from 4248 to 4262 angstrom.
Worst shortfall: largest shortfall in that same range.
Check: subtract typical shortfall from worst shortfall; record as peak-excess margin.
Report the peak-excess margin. 0.07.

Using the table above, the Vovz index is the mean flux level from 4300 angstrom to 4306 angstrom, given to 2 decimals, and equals 1.69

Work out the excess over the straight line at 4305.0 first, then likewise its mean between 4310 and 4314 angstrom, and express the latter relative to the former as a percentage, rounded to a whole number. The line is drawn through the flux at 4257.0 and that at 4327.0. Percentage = 110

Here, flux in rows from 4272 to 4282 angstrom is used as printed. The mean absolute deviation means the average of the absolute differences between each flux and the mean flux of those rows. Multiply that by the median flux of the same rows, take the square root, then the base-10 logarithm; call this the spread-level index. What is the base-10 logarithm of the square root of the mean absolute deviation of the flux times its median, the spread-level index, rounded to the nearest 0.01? -0.27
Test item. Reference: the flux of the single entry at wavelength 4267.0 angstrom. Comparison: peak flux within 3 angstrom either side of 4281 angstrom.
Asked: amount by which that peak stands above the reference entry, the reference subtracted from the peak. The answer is 0.13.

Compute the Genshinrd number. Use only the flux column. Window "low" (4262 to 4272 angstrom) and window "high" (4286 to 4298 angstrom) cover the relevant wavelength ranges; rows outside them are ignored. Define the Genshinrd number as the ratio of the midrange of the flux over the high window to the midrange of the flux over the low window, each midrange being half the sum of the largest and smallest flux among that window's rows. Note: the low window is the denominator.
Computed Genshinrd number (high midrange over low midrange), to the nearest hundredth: 0.94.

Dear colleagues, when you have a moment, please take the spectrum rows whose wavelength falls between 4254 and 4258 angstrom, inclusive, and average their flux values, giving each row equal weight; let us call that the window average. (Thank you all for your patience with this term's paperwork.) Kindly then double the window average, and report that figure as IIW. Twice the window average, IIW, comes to 4.25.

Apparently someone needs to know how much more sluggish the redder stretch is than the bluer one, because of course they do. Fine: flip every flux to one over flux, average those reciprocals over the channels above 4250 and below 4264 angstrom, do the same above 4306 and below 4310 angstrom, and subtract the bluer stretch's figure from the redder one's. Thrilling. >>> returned 0.13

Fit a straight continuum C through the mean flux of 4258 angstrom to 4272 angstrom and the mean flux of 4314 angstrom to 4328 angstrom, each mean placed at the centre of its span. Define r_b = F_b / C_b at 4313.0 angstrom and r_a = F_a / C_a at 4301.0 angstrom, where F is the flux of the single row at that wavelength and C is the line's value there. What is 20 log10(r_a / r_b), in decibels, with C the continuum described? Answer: -1.2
